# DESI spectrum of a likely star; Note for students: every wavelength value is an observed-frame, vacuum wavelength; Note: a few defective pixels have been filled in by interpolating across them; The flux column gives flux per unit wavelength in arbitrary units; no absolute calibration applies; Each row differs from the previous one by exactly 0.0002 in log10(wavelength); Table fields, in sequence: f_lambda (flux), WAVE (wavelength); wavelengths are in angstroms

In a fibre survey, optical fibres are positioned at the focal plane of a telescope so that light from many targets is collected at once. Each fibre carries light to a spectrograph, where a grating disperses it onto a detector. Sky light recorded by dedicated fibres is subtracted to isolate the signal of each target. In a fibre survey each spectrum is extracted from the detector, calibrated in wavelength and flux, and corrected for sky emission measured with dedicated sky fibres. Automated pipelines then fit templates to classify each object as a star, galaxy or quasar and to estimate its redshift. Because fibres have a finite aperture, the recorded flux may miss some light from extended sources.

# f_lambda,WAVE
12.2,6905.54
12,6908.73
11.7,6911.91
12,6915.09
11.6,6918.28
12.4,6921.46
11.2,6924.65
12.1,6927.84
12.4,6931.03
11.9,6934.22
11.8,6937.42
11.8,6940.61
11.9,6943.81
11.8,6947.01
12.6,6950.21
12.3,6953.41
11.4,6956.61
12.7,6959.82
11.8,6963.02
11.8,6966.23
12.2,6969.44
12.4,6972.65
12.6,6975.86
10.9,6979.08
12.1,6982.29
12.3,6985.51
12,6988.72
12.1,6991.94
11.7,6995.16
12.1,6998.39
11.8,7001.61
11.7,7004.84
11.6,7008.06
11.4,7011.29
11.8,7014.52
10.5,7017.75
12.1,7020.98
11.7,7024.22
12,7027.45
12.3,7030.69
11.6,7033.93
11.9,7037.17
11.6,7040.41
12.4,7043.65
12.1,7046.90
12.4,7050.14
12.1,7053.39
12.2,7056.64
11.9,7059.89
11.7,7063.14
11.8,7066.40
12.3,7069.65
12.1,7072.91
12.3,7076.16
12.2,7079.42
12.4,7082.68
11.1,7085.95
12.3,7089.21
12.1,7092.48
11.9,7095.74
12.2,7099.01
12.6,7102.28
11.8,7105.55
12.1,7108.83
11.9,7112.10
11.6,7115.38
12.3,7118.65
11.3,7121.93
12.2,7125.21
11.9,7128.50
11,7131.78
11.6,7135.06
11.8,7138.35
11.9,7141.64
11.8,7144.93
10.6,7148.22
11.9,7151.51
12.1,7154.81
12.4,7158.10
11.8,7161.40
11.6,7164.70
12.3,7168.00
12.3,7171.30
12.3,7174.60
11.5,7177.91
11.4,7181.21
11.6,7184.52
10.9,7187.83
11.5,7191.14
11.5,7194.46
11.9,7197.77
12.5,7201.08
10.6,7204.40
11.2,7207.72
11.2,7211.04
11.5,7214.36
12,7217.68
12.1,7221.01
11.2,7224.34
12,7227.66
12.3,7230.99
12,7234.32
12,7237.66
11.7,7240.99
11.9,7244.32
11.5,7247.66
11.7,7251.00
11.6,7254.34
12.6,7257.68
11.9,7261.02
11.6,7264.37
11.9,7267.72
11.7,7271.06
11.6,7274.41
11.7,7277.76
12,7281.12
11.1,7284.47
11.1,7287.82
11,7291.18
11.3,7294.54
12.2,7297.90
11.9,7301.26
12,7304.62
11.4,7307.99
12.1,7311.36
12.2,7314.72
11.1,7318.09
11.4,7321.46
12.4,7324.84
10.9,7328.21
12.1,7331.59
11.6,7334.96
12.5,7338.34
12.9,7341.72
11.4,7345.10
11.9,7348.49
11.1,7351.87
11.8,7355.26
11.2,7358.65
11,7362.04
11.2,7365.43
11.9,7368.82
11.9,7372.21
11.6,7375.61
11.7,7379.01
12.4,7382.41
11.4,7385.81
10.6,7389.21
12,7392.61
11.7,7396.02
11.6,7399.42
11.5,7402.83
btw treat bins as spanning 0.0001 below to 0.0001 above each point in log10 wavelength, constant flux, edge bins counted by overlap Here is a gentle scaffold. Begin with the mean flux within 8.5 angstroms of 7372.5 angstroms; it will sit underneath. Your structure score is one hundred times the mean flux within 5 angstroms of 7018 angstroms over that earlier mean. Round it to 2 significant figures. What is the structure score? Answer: 98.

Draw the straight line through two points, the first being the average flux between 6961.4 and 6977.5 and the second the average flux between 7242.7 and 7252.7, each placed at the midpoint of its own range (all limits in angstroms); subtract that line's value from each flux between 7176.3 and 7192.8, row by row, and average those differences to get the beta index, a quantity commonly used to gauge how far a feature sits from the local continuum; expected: -0.42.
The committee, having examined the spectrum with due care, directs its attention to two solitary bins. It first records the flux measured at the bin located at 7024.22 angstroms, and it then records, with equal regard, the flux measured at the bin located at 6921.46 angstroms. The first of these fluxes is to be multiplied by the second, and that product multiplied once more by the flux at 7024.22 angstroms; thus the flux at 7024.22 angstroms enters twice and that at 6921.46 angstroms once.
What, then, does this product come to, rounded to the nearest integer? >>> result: 1697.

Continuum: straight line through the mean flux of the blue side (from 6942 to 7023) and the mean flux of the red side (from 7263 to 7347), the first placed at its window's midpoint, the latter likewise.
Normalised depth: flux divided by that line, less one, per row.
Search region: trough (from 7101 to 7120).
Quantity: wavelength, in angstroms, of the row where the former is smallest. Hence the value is 7115.38 angstroms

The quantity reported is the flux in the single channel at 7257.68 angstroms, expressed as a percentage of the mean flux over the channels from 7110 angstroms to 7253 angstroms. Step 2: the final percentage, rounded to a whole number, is 107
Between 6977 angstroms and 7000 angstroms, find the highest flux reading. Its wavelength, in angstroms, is 6985.51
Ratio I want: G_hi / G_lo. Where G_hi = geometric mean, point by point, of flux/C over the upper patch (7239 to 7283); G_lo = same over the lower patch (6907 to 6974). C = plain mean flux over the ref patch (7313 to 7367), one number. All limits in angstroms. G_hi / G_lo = 0.98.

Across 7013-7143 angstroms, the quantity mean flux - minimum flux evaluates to 1.43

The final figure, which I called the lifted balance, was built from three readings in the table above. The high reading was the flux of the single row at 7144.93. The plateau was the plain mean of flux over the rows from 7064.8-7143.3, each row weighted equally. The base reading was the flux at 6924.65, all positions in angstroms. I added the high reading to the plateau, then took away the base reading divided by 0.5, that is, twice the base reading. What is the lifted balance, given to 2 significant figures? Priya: 1.3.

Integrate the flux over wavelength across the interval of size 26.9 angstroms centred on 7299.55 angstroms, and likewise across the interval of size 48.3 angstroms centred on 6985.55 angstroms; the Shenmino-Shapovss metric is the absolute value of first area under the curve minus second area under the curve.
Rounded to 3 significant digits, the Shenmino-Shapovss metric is 264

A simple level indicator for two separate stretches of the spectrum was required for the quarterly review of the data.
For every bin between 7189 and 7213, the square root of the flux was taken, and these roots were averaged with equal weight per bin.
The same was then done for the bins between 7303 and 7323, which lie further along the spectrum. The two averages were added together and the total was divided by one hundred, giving 0.0681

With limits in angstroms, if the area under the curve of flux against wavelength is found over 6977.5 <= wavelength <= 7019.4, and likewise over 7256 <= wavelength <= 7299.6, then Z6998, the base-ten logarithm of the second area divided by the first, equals 0.016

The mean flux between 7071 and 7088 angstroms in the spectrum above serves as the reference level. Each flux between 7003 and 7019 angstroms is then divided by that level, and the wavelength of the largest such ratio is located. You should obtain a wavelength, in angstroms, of 7014.52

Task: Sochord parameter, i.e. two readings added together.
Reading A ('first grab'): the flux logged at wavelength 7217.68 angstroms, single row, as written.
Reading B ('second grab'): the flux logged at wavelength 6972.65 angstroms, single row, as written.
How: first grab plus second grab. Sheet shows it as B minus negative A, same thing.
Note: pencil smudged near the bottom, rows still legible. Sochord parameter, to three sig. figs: 24.4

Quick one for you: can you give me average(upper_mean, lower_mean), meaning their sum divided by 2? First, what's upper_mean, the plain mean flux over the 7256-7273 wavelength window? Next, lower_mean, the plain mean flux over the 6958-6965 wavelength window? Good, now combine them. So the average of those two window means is 12.1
